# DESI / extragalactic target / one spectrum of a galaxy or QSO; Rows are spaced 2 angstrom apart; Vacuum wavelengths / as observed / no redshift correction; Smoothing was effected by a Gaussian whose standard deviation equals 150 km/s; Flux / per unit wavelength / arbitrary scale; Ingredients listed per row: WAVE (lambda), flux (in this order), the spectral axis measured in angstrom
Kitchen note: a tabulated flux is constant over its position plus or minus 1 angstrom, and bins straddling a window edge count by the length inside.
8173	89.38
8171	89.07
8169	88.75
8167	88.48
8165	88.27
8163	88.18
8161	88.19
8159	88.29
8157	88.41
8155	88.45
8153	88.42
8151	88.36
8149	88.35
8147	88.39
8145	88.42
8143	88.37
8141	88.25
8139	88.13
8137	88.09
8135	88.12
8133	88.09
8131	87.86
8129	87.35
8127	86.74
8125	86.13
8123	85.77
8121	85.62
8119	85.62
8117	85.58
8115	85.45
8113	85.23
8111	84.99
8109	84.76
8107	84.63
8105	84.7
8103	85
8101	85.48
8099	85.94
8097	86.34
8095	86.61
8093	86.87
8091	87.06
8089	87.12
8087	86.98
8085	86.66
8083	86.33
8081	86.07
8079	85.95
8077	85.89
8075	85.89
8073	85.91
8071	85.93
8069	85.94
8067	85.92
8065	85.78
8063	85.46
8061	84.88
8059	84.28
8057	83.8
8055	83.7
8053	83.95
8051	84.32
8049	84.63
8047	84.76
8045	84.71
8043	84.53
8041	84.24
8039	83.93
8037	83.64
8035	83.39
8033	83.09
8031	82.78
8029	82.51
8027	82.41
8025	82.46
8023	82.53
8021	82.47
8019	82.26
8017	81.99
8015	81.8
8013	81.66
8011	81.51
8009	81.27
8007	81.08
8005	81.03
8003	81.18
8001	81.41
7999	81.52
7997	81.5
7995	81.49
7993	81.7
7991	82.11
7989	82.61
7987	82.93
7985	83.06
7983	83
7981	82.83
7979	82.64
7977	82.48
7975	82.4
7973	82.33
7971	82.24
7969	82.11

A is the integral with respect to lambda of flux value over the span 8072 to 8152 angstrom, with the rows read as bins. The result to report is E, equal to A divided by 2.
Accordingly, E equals 3463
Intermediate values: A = 6926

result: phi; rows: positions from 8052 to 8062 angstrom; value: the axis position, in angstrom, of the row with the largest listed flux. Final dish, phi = 8061 angstrom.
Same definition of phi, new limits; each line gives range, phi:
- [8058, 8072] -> 8069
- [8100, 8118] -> 8117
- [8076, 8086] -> 8085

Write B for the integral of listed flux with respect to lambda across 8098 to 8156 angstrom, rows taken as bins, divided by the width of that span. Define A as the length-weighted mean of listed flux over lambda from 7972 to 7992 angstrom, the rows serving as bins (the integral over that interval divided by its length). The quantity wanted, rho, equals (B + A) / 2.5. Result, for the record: 67.8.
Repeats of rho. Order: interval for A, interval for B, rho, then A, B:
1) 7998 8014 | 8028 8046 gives 66.0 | 81.3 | 83.6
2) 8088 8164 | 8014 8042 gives 67.9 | 86.9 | 82.8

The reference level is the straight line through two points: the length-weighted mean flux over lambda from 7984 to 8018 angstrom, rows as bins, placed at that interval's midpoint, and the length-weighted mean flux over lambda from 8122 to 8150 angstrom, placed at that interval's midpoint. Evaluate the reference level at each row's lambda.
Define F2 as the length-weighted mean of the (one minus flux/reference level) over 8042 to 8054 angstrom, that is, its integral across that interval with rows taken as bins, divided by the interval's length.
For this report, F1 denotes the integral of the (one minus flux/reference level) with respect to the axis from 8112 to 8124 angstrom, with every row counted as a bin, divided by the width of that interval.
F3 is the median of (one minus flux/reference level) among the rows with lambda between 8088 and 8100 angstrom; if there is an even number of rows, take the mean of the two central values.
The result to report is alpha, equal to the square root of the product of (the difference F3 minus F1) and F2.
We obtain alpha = 0.014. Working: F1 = 0.016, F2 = -0.008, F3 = -0.010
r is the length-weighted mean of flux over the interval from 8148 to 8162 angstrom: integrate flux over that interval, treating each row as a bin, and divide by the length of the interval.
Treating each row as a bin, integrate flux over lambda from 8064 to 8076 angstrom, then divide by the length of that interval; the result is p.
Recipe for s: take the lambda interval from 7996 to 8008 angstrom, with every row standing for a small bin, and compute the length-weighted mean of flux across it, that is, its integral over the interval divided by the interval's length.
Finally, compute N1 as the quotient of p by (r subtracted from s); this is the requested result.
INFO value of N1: -12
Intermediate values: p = 85.9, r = 88.4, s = 81.3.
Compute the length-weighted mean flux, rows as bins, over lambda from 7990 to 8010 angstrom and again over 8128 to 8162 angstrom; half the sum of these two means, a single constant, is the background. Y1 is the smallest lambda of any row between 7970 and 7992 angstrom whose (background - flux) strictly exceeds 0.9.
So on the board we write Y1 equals 7971 angstrom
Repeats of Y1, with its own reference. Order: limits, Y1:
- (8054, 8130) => 8055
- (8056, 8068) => 8057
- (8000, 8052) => 8001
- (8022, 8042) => 8023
